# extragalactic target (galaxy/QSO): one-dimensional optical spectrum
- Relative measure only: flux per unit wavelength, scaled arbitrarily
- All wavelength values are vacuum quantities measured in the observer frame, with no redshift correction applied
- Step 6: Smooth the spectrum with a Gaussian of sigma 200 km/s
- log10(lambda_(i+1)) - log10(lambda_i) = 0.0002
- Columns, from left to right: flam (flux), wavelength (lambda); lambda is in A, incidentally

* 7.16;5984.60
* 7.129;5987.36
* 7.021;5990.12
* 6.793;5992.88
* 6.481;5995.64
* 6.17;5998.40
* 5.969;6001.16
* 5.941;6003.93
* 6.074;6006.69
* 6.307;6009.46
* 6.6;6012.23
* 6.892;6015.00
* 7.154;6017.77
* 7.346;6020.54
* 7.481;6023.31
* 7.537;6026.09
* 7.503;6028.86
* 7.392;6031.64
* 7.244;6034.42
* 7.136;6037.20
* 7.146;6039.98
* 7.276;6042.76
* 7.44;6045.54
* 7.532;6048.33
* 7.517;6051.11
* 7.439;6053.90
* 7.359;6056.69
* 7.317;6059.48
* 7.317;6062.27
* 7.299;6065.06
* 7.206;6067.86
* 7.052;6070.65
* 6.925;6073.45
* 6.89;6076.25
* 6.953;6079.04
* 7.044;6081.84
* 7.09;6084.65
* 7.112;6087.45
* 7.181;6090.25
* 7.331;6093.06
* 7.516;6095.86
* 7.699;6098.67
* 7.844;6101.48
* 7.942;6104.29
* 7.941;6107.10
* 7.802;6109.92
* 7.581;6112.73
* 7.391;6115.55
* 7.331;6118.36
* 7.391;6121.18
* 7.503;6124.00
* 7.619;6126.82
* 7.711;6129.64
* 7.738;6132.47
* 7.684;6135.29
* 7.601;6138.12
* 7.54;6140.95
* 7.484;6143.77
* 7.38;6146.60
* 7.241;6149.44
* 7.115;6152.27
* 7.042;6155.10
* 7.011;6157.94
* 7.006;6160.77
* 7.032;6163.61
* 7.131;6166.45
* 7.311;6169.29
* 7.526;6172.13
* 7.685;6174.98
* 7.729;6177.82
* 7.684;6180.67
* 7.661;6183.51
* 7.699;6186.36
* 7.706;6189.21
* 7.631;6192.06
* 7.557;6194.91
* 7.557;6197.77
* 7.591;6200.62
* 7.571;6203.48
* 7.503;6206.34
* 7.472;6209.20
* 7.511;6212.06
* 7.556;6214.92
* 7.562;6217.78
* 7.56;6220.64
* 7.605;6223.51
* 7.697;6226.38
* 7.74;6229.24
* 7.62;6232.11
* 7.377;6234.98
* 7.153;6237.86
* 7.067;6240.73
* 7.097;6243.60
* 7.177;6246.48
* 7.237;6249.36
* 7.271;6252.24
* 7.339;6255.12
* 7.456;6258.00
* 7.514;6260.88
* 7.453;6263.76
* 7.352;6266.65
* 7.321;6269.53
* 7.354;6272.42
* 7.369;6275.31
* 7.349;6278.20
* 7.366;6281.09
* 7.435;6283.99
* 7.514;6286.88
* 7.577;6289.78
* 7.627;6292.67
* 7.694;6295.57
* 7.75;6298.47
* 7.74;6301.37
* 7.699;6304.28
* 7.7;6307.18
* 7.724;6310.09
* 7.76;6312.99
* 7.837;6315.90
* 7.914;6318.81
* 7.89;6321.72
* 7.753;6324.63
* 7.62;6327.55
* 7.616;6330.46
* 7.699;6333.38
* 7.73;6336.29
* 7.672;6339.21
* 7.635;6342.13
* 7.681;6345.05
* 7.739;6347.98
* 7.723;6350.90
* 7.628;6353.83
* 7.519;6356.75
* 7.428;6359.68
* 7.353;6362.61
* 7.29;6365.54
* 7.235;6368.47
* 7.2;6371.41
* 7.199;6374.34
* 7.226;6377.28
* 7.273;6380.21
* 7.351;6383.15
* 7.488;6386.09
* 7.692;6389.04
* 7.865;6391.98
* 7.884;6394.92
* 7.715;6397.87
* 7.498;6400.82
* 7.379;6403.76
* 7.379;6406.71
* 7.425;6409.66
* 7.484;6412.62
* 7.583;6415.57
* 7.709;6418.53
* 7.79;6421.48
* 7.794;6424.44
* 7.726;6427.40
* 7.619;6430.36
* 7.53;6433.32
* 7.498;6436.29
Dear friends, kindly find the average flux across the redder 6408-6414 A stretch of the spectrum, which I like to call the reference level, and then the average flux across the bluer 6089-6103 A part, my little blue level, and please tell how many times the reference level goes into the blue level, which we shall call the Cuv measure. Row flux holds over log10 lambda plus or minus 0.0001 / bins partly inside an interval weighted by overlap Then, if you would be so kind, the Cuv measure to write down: 1.01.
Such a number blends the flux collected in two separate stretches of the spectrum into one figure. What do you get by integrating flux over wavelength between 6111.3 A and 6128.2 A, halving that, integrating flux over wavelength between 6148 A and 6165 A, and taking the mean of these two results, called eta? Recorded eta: 91.7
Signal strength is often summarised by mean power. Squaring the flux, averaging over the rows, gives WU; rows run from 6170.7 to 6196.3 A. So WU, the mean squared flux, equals 58.6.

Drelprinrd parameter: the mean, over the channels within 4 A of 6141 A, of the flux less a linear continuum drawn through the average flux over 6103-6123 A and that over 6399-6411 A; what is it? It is -0.06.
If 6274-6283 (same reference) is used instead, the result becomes -0.15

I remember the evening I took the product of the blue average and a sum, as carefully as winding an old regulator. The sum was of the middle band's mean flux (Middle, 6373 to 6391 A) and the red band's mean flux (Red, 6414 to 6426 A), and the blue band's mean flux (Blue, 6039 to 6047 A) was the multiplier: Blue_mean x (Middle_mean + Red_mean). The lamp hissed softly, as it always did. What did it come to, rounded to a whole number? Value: 110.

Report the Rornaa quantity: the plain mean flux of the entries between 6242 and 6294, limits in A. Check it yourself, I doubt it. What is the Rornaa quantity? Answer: 7.38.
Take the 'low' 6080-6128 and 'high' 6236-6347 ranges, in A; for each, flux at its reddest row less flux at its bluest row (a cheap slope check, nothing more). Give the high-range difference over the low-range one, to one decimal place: 0.9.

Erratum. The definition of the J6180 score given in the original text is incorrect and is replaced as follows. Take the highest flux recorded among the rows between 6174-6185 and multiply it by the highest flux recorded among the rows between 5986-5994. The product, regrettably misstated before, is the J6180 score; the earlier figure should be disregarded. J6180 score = 55.1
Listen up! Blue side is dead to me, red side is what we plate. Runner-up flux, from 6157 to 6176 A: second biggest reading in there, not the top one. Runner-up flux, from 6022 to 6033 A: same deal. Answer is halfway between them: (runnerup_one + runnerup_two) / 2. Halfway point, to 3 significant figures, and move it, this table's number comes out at 7.51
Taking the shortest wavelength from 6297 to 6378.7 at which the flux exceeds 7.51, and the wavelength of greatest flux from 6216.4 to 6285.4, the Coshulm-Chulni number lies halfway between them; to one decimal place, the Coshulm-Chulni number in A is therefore 6263.9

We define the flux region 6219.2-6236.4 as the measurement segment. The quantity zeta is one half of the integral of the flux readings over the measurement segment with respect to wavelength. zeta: 65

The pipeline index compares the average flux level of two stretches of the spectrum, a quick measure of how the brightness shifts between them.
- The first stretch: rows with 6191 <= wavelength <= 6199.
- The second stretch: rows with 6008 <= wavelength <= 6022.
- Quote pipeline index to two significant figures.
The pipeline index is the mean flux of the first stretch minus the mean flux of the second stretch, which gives 0.72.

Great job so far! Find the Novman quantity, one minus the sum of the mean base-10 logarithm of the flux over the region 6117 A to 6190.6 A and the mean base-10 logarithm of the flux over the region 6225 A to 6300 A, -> -0.742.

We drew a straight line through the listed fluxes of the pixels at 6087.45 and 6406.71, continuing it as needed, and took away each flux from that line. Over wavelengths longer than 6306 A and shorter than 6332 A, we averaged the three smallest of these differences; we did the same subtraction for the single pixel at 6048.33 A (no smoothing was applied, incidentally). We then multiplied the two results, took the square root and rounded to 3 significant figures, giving 0.510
